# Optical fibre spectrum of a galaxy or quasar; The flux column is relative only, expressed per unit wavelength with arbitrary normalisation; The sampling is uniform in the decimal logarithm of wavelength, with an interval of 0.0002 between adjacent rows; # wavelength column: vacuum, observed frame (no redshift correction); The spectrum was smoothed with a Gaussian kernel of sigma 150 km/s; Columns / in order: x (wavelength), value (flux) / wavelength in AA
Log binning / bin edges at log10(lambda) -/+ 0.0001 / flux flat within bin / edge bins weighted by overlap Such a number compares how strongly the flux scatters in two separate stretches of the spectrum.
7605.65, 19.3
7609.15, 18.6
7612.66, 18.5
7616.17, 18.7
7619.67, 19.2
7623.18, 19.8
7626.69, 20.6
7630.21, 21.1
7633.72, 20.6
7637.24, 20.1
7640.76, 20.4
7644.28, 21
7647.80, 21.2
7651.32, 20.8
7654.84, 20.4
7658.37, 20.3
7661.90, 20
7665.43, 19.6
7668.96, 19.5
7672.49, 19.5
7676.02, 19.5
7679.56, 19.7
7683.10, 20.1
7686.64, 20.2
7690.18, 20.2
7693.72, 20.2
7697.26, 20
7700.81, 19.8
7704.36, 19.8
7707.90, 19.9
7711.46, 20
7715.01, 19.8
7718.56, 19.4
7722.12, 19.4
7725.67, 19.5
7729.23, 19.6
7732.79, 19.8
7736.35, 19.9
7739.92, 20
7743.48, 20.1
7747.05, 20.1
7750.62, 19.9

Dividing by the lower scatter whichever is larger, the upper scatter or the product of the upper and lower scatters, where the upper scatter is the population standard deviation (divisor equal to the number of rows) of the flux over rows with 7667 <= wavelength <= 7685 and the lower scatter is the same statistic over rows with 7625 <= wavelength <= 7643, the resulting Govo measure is 0.72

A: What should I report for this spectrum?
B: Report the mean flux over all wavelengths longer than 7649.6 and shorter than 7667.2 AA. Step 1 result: 20.2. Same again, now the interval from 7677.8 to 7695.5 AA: 20.1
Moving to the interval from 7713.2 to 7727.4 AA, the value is 19.5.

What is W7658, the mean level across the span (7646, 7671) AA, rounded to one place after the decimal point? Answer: 20.3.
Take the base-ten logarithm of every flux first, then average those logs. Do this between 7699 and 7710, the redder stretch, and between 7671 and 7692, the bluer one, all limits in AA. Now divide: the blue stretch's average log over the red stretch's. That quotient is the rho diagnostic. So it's 1.001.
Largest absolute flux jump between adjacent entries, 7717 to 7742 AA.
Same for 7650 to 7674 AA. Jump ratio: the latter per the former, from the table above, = 2.0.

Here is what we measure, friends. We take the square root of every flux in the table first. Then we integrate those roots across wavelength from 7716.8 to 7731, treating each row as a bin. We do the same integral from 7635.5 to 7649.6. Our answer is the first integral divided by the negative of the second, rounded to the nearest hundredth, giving -0.98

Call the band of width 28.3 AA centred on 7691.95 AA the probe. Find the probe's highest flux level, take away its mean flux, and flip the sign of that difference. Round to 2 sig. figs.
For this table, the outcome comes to -0.20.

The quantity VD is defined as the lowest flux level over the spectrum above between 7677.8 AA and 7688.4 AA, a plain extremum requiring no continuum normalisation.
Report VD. 19.7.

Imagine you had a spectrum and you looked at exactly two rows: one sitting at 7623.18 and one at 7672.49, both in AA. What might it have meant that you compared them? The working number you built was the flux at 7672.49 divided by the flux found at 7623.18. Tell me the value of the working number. 0.98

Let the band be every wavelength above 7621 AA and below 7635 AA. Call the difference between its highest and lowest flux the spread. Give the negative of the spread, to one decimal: -1.3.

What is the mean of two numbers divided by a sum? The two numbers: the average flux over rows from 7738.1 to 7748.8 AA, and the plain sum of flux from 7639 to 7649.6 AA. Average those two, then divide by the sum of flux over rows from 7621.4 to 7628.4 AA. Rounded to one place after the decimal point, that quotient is 1.0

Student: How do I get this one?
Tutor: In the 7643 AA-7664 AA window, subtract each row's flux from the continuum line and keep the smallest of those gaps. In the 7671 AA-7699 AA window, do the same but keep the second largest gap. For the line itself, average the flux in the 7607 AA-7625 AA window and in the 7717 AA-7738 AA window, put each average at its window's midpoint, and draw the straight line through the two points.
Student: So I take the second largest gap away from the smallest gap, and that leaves -1.8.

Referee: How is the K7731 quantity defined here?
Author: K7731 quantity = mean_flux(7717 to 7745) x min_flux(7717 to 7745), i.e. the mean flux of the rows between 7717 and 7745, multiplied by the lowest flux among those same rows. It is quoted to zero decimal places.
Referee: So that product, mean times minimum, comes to 382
